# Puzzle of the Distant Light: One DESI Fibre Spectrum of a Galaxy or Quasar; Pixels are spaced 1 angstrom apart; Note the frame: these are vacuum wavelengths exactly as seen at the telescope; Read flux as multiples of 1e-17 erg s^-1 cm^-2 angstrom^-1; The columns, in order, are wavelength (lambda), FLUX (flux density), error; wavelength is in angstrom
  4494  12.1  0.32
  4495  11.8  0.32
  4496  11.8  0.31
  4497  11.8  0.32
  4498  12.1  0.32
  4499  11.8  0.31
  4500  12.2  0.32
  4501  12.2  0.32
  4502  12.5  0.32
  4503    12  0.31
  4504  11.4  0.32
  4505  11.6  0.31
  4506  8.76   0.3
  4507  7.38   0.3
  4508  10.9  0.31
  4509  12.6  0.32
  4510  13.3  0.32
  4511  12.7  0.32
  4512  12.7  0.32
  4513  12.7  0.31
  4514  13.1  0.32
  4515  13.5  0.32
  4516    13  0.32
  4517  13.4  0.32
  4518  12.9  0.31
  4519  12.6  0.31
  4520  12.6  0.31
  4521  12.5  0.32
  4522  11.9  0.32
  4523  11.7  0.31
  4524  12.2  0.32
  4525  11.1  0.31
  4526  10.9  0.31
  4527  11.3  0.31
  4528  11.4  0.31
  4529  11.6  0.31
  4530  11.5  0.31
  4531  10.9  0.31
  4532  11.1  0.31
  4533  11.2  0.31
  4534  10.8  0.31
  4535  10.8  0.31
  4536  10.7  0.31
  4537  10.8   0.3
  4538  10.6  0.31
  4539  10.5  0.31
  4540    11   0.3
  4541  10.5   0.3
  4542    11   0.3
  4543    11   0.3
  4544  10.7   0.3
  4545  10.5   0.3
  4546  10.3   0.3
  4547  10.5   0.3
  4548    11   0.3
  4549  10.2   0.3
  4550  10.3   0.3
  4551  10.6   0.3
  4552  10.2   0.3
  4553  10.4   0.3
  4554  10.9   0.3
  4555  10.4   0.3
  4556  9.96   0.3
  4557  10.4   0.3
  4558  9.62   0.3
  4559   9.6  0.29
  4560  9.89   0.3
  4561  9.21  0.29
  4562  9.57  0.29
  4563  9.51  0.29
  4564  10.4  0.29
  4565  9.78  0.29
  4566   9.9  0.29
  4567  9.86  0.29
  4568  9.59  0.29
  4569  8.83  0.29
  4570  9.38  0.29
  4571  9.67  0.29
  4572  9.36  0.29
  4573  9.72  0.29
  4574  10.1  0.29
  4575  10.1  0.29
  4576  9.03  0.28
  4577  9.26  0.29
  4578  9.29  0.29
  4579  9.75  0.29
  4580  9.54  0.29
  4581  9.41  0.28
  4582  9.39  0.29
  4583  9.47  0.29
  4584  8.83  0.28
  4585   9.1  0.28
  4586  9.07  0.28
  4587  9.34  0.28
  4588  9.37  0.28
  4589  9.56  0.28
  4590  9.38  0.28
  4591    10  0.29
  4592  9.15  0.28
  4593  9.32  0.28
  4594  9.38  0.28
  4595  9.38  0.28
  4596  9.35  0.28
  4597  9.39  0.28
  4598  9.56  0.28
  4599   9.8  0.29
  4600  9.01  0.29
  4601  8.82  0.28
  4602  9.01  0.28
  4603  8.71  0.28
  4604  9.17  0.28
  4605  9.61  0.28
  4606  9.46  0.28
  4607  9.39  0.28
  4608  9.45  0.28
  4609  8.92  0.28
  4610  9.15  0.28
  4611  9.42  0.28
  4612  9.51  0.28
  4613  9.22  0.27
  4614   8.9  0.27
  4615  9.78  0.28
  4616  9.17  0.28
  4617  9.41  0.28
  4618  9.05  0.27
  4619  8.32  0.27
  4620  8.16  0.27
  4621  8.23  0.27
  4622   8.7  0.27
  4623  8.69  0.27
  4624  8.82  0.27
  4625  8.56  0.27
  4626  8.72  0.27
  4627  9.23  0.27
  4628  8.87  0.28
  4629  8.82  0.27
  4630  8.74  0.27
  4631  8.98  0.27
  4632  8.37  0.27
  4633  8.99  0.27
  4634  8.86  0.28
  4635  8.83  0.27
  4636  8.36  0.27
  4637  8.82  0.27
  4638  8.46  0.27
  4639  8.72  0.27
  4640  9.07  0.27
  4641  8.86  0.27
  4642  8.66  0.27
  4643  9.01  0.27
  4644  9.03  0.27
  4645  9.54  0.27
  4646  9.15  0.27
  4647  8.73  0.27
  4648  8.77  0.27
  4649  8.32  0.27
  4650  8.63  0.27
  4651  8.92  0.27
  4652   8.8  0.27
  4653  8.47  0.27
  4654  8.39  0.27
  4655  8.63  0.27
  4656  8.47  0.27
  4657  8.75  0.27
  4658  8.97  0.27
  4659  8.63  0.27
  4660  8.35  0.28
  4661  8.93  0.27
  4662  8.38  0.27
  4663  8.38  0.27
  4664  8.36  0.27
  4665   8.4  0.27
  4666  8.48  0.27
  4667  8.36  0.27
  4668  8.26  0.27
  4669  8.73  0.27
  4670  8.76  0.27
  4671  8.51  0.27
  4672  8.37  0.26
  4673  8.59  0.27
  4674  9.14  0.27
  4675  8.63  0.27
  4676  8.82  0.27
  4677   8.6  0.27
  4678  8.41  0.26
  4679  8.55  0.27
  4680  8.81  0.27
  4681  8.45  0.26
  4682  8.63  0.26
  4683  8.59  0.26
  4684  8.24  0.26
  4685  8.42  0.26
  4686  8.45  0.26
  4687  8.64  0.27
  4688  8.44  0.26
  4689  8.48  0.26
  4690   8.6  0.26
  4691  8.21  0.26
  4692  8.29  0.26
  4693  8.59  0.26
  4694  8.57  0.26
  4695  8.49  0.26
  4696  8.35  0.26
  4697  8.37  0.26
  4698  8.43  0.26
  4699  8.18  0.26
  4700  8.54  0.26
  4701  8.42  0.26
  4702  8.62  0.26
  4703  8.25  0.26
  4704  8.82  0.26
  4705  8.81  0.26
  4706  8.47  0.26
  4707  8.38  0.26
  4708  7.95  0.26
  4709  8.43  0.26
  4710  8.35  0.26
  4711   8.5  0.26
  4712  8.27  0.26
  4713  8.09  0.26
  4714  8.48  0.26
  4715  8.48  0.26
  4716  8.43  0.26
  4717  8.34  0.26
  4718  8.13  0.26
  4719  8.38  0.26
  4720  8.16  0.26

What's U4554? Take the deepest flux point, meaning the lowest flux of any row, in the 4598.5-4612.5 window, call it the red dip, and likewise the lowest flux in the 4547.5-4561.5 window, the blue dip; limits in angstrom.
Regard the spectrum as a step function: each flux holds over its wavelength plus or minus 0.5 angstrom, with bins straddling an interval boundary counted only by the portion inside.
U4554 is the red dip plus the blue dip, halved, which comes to 9.0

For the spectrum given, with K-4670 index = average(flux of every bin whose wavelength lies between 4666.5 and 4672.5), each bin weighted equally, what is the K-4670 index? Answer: 8.5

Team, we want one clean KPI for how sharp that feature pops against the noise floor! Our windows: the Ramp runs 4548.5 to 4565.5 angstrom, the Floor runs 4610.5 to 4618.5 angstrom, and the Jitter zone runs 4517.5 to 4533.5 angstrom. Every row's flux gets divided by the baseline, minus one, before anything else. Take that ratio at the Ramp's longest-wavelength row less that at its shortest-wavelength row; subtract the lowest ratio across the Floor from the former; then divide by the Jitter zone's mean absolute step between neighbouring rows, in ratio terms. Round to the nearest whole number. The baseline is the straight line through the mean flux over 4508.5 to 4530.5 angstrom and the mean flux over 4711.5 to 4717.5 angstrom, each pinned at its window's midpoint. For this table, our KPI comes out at 5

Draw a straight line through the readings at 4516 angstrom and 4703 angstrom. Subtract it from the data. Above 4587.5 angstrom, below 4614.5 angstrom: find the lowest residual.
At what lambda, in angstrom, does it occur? 4603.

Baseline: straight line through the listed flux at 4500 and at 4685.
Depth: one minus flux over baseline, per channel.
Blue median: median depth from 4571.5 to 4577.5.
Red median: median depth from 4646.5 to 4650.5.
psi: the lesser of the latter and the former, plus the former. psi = 0.16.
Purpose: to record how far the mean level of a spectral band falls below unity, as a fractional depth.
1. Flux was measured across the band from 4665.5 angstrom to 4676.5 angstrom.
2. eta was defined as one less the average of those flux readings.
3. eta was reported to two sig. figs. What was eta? -7.6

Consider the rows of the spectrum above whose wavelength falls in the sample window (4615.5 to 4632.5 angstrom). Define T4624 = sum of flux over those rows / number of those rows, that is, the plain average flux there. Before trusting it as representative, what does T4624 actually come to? 8.8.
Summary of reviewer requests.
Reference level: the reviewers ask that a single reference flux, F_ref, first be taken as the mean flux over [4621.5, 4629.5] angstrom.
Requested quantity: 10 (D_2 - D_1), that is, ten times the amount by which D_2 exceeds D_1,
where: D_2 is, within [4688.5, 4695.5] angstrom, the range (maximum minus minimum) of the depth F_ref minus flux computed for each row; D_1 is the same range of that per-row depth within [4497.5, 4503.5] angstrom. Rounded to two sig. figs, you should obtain -3.1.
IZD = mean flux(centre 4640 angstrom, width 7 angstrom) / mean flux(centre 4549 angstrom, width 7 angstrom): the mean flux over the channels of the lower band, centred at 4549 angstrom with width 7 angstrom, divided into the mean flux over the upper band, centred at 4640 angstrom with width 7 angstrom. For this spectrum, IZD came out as 0.84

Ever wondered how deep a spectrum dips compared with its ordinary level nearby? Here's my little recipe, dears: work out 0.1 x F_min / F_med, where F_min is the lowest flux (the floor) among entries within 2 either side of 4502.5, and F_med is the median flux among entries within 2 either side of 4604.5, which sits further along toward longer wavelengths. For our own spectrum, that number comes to 0.122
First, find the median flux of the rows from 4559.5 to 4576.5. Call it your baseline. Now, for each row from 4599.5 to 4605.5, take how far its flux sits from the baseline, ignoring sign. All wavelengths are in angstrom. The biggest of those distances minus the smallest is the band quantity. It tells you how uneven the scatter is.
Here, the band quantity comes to 0.90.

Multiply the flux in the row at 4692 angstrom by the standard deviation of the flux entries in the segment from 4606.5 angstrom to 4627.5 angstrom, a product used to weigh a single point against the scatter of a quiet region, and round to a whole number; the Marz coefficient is 4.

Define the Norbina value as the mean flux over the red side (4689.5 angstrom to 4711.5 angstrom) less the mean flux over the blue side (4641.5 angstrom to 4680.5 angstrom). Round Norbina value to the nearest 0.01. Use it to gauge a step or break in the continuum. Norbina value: -0.22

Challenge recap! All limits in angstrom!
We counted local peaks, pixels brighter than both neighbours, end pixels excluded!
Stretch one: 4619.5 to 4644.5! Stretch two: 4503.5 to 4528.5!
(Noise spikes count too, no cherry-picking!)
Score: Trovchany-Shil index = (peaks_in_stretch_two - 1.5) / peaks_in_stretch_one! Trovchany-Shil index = 0.50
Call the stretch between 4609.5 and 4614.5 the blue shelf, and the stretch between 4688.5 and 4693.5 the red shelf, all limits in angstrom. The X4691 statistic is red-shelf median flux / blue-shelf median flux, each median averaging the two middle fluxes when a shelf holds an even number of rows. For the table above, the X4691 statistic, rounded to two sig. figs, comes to 0.92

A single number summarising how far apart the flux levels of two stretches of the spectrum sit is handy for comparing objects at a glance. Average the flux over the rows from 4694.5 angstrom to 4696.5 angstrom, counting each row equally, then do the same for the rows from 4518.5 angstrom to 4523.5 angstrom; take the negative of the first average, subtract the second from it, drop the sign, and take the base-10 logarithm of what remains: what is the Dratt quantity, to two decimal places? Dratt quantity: 1.32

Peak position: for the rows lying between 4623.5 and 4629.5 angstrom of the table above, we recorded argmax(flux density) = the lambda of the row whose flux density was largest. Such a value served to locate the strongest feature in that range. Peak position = 4627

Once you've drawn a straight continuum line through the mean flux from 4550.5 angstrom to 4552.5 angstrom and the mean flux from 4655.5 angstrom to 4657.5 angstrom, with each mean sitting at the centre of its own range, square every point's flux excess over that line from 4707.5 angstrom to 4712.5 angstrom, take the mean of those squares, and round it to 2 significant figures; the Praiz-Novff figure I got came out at 0.40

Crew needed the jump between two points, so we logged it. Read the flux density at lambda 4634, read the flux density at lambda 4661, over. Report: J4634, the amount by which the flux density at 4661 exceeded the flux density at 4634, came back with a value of 0.1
